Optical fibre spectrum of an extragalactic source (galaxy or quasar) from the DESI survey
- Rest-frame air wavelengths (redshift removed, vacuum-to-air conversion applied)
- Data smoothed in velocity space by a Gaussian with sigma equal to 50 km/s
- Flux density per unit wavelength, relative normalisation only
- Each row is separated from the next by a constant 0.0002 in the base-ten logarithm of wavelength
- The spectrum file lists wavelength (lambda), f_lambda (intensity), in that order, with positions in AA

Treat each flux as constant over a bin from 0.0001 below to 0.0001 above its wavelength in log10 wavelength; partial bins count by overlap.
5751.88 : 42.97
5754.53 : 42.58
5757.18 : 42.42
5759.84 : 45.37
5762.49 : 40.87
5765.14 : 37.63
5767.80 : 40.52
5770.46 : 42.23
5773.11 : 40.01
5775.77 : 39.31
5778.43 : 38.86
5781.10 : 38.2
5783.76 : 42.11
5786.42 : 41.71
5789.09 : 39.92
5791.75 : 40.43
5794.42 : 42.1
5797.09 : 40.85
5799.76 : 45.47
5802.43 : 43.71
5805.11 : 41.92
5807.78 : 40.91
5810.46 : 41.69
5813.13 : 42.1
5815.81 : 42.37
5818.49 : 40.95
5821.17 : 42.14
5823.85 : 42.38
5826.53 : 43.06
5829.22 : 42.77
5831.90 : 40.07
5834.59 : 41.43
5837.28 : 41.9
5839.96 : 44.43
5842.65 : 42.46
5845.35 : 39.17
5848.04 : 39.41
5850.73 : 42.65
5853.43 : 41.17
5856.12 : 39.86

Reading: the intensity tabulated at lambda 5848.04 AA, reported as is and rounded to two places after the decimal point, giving 39.41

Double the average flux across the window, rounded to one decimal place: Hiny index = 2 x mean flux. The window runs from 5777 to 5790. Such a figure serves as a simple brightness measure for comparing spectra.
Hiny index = 80.3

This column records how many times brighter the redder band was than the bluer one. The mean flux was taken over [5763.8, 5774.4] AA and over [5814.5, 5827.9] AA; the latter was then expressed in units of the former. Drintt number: 1.05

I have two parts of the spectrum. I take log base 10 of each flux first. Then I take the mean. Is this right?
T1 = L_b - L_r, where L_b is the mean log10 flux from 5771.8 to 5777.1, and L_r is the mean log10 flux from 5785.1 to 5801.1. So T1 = -0.022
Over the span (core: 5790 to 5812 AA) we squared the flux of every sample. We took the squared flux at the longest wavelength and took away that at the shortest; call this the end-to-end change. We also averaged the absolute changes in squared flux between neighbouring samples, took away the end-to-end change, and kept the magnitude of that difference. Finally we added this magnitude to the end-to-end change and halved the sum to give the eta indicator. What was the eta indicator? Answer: 78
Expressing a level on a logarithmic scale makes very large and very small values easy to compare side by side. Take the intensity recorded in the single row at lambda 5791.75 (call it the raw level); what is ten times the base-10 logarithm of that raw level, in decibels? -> 16.1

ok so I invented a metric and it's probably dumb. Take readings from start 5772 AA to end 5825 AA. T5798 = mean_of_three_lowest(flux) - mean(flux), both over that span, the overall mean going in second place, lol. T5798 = -2.6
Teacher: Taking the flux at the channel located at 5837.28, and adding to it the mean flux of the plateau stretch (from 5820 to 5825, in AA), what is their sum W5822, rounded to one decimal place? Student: 84.2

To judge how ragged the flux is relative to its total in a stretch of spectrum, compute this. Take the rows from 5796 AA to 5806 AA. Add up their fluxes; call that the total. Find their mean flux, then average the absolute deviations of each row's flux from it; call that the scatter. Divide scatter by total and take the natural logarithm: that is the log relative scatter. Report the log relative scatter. -4.68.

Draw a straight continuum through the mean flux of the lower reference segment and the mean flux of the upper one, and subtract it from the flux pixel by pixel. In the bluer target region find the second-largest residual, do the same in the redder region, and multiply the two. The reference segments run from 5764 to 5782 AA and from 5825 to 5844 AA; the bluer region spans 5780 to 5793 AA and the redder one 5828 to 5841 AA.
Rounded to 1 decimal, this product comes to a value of 1.1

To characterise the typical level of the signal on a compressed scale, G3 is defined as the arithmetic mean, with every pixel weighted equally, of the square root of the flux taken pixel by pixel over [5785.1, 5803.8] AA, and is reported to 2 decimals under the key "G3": 6.48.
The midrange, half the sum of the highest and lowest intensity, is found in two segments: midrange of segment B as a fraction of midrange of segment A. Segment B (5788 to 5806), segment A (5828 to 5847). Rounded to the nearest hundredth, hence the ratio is 1.02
